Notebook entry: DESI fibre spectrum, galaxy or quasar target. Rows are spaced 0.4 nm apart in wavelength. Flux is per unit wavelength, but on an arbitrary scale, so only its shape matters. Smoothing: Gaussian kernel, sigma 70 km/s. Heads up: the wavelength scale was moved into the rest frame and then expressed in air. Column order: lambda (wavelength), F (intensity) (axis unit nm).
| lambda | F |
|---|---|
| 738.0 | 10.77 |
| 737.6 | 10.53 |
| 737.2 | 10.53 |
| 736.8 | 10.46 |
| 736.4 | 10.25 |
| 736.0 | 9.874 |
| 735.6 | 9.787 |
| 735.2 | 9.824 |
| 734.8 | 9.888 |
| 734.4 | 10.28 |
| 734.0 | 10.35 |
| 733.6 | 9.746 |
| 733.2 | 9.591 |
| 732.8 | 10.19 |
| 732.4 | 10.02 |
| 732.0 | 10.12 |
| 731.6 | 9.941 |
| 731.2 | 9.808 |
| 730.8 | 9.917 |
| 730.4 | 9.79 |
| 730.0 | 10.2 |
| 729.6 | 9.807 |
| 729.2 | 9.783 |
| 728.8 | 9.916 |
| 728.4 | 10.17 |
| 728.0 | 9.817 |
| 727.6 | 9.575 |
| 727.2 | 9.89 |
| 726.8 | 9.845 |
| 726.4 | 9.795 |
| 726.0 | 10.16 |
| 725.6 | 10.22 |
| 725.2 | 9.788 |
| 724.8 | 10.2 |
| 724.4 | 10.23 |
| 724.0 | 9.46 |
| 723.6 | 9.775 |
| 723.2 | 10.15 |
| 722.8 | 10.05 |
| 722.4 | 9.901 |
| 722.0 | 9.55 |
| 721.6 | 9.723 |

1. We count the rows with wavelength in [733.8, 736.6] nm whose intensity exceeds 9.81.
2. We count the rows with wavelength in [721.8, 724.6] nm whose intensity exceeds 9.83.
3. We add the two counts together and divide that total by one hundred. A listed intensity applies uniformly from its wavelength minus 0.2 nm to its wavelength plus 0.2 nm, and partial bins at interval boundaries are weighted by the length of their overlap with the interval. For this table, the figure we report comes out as 0.100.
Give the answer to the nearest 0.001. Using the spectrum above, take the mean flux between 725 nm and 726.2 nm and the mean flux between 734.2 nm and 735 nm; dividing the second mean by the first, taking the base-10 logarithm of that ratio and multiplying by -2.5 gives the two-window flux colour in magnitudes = -0.003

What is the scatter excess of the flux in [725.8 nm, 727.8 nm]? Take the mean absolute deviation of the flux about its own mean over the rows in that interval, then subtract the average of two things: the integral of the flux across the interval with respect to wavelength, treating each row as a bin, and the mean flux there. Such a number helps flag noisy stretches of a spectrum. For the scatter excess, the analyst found -14.6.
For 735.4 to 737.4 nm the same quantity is -15.0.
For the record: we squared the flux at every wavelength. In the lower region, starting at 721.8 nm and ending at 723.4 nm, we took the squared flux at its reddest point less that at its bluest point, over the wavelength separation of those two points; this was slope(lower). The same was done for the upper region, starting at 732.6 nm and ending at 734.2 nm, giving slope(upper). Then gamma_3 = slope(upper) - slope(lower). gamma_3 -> -7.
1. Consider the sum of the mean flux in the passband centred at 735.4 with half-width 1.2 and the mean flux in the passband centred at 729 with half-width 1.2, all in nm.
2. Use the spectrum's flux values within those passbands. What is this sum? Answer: 19.9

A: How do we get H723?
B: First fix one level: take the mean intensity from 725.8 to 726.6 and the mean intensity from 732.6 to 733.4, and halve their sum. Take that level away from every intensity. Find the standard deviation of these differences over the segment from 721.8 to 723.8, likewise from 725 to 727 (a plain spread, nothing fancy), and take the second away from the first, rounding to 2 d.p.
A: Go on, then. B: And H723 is 0.02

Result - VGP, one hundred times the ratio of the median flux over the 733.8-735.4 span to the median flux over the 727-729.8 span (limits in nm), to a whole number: 103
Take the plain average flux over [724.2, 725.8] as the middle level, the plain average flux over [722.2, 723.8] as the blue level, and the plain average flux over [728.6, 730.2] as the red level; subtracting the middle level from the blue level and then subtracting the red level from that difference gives -10.1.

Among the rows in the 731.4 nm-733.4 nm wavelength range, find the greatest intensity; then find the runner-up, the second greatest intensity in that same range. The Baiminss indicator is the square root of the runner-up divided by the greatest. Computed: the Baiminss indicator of 0.9966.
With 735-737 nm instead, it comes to 0.9899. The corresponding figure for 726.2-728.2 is 0.9977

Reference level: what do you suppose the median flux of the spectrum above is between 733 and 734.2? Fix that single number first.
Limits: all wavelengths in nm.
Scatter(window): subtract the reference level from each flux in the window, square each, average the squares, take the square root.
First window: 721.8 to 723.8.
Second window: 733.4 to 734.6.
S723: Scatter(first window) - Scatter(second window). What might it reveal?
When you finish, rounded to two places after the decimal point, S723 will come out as -0.21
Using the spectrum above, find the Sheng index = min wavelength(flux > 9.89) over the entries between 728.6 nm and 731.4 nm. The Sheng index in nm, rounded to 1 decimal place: 728.8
